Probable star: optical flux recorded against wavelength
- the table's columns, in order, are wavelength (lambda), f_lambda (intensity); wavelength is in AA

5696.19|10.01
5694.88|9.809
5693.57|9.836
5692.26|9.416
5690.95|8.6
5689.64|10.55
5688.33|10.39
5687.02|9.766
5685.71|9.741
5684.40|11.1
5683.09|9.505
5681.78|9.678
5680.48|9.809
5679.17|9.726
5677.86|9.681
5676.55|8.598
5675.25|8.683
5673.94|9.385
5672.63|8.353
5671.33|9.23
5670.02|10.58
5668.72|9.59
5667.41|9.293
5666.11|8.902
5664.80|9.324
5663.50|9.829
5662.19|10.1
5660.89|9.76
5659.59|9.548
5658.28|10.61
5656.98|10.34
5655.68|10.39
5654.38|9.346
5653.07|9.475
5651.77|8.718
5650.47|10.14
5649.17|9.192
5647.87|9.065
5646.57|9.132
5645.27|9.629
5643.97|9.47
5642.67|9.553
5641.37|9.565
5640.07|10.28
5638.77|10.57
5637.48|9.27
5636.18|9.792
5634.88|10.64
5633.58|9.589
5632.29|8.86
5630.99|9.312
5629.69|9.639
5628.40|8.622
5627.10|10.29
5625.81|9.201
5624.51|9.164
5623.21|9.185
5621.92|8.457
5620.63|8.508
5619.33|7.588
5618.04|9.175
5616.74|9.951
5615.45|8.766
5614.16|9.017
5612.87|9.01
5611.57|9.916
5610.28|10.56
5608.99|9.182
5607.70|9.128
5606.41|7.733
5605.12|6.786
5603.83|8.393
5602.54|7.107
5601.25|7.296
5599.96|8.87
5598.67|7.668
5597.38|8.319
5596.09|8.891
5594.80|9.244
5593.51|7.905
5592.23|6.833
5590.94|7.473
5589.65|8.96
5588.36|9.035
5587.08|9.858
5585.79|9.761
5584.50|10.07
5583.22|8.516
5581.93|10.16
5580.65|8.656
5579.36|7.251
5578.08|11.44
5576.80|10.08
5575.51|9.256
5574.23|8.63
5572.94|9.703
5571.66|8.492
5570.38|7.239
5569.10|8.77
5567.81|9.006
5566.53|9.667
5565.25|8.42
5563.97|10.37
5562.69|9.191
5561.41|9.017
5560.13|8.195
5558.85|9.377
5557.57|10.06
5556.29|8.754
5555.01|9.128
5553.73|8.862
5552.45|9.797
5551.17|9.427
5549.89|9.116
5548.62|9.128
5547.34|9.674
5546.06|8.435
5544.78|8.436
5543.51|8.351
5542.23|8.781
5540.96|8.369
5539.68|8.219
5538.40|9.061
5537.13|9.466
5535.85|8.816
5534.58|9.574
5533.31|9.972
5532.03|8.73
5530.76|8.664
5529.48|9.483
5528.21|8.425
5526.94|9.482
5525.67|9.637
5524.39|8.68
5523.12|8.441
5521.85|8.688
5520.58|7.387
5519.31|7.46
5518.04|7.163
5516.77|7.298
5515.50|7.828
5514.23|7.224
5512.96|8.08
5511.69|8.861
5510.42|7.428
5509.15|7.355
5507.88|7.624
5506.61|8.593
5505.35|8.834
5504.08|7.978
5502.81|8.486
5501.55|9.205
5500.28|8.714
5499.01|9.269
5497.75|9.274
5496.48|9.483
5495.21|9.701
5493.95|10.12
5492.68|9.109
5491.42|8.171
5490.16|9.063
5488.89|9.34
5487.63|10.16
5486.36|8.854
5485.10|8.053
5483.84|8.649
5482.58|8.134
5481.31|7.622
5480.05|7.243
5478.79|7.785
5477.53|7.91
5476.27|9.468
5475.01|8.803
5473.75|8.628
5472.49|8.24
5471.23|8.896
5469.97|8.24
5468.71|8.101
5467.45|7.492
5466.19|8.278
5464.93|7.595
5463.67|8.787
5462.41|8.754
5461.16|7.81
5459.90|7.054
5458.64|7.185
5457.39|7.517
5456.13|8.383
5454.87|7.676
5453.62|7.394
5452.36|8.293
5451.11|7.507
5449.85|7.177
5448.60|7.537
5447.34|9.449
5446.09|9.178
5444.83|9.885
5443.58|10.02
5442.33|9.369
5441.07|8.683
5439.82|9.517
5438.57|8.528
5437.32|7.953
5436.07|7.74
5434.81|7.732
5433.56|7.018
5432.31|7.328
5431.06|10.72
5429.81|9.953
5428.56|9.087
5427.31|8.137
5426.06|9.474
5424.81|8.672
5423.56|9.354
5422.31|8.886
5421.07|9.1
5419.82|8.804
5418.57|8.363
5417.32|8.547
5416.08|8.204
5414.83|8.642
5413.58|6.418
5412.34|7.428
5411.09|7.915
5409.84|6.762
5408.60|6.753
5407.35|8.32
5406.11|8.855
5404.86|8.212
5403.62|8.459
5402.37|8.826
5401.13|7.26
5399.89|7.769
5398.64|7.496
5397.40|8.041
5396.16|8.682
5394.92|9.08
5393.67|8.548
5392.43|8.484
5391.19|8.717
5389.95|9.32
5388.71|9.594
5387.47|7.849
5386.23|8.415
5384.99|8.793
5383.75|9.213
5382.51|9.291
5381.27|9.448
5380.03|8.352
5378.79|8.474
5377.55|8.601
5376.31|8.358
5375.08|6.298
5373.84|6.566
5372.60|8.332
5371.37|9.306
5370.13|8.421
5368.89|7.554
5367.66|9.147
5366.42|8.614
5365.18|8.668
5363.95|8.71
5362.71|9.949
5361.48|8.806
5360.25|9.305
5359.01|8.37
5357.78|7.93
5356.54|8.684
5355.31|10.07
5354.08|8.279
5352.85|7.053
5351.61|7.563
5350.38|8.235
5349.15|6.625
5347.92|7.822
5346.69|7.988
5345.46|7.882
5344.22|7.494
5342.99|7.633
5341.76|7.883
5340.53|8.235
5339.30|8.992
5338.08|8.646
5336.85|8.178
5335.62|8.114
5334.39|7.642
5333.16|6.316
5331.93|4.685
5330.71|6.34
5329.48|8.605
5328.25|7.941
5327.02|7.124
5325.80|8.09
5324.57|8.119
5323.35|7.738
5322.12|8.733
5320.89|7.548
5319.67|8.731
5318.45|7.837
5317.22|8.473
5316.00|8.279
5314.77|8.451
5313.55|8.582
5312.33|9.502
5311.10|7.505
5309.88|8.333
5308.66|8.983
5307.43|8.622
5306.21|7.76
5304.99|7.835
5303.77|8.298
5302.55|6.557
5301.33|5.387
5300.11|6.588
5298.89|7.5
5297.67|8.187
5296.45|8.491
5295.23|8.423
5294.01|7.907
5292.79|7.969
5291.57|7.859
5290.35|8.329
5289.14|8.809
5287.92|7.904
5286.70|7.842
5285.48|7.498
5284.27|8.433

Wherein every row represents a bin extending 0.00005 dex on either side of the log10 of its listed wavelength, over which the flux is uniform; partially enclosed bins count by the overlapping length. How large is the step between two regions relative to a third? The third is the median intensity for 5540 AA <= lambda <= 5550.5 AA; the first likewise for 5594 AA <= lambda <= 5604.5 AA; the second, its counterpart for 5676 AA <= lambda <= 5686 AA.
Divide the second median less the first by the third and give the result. 0.157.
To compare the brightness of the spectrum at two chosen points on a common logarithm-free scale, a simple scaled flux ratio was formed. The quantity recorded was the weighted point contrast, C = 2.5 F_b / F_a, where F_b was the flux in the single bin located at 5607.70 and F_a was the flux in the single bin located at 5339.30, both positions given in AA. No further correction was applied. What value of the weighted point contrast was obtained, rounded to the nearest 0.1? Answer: 2.5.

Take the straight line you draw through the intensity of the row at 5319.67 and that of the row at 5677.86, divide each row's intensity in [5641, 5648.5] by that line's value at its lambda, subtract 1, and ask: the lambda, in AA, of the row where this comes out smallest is 5647.87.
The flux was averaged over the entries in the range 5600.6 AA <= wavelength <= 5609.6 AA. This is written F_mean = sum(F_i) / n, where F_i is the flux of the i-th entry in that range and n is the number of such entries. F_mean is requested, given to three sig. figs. 7.95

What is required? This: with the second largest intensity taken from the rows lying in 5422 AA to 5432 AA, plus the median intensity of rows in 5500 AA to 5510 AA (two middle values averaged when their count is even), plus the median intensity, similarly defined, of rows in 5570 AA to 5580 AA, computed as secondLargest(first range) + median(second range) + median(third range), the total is 27.4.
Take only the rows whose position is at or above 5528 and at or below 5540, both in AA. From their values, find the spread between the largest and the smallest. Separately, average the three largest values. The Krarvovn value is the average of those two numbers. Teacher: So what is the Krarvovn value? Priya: 5.7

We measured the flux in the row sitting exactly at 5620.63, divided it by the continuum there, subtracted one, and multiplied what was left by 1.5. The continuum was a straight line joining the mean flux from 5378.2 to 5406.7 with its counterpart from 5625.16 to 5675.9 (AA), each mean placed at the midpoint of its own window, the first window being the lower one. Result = -0.15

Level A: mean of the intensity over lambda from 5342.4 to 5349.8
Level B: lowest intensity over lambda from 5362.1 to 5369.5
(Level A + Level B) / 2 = 7.6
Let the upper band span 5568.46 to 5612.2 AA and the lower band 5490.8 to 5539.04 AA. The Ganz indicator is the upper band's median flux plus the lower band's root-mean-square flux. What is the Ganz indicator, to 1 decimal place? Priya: 17.5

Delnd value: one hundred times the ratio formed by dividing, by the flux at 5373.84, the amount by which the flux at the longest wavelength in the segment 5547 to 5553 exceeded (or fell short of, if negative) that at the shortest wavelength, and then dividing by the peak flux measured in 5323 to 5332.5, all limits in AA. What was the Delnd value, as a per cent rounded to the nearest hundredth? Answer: 0.22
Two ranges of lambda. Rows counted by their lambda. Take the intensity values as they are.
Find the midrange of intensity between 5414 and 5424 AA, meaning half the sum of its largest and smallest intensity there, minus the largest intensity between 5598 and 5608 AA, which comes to -0.35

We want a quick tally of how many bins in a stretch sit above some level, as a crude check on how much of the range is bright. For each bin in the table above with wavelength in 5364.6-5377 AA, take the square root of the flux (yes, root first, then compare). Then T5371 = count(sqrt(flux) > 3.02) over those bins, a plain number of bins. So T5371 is 2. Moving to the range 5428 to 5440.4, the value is 3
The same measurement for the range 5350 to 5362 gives 2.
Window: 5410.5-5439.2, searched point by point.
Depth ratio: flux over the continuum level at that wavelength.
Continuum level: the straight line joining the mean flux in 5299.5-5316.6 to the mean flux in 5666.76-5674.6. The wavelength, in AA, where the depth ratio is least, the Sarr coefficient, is 5413.58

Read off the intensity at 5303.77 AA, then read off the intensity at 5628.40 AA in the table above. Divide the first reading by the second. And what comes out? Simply 0.96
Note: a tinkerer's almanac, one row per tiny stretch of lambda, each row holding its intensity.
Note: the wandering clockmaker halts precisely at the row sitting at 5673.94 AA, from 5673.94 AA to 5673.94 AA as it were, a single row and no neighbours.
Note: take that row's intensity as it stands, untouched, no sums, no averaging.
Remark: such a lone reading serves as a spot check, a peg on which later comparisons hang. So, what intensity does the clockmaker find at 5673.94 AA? 9.385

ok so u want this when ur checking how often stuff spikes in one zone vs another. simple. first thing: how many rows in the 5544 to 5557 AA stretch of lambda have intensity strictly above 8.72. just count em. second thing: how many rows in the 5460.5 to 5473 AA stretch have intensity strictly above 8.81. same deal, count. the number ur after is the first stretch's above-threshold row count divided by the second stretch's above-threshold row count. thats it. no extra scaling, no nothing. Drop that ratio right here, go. 8.0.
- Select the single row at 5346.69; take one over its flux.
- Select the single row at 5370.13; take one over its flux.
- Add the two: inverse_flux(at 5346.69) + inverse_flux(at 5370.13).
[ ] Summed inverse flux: 0.244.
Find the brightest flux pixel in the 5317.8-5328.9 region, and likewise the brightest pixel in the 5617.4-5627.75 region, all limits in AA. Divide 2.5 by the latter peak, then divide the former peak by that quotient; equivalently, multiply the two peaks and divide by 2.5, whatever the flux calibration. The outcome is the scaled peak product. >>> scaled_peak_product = 36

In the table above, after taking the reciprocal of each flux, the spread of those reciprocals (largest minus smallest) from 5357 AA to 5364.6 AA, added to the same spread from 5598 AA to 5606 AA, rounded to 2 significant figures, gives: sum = 0.060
